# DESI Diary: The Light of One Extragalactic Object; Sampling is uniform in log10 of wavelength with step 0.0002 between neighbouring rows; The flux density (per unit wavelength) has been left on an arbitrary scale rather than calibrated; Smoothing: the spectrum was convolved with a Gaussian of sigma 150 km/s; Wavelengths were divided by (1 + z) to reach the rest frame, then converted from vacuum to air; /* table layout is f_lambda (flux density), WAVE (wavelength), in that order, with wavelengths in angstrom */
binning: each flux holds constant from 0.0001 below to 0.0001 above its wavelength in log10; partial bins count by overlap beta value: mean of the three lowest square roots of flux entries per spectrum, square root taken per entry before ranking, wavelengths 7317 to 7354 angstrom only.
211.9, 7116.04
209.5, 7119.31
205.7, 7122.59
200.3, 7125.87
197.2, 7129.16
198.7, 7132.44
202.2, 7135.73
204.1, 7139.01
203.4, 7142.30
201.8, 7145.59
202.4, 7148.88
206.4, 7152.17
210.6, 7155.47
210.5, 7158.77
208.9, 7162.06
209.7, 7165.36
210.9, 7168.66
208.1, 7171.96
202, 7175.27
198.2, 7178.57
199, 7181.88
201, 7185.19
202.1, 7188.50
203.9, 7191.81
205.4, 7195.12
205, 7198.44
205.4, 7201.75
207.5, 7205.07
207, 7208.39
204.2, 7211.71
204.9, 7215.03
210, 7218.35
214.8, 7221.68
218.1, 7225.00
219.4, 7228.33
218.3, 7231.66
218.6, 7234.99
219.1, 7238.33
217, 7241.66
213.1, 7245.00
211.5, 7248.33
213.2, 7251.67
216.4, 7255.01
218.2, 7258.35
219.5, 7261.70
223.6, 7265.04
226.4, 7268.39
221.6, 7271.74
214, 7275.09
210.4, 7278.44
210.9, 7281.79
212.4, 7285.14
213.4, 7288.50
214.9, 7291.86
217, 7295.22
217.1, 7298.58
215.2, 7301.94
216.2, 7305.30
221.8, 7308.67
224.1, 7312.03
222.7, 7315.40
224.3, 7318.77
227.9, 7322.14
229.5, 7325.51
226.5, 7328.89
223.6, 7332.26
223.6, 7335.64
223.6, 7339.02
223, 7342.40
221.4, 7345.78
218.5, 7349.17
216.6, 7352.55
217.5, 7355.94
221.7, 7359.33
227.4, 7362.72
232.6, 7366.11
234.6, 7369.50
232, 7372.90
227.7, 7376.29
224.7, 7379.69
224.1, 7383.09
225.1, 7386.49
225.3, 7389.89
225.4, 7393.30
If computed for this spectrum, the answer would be 14.8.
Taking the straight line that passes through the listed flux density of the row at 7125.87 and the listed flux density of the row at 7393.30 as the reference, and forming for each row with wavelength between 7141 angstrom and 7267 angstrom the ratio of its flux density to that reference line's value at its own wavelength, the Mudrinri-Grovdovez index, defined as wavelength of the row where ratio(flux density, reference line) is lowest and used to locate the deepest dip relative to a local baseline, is 7178.57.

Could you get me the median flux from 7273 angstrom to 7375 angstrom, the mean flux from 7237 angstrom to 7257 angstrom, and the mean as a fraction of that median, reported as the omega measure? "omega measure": 0.970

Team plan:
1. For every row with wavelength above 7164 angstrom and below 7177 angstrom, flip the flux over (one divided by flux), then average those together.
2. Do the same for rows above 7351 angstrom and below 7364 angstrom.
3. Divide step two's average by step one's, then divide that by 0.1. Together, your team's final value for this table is 9.4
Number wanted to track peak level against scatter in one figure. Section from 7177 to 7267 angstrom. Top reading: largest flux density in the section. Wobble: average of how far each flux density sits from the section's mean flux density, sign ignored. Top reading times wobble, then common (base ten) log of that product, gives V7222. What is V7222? 3.16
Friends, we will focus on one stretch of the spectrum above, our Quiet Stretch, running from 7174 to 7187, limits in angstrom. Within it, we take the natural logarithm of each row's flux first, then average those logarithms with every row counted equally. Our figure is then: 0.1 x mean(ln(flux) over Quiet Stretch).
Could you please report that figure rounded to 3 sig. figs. 0.530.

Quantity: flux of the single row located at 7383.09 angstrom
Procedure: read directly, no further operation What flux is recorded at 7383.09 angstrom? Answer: 224.1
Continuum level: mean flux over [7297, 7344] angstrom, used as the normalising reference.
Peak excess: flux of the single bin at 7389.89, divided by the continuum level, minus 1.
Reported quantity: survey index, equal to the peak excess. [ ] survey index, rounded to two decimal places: 0.01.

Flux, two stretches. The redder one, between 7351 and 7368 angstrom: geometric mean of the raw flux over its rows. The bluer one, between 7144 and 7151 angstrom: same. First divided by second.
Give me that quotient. 1.10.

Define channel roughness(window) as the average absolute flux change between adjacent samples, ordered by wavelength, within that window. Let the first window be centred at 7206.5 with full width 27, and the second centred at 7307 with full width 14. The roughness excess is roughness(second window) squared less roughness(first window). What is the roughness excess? 7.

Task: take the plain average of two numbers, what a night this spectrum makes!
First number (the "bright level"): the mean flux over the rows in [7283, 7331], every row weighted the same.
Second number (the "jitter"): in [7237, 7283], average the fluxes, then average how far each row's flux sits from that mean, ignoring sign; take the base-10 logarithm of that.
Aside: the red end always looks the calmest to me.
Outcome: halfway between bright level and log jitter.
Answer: 110.4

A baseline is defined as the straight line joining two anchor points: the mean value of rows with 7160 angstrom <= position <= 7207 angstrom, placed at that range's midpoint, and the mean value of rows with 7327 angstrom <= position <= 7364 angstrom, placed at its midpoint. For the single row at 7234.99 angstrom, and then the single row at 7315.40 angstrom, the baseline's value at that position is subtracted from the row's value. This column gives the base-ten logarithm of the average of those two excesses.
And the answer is 0.78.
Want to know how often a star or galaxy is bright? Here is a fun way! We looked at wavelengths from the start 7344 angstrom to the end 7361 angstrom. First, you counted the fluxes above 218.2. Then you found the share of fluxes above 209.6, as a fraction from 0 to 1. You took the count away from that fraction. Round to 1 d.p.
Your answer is -2.0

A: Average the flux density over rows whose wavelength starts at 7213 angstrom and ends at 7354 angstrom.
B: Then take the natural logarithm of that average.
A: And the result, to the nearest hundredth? 5.39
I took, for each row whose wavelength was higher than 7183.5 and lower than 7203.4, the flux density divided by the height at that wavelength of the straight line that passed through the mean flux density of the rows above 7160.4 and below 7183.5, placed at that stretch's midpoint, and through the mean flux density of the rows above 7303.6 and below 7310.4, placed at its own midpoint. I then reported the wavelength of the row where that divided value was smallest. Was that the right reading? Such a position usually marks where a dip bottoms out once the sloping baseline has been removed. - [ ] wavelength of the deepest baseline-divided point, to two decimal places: 7185.19 angstrom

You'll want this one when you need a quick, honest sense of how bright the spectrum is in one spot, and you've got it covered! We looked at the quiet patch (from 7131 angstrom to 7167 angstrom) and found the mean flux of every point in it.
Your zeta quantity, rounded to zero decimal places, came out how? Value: 205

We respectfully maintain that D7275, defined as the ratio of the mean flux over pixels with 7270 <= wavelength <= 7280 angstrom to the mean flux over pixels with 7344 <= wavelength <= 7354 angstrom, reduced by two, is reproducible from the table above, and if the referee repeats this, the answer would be -1.02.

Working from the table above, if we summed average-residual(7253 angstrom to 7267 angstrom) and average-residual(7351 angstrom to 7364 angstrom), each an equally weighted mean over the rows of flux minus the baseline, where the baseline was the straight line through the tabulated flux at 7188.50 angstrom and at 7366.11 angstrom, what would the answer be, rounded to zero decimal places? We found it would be -5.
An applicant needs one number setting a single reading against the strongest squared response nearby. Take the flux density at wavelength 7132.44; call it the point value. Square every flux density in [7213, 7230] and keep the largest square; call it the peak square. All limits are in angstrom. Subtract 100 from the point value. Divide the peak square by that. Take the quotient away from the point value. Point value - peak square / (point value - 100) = -289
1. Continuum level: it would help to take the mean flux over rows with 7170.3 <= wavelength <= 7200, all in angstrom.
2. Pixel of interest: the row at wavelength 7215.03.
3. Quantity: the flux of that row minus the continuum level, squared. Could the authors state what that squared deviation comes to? 5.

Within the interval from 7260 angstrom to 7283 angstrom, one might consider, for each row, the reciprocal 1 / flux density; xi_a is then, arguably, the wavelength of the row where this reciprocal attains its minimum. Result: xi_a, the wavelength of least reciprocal 7268.39 angstrom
